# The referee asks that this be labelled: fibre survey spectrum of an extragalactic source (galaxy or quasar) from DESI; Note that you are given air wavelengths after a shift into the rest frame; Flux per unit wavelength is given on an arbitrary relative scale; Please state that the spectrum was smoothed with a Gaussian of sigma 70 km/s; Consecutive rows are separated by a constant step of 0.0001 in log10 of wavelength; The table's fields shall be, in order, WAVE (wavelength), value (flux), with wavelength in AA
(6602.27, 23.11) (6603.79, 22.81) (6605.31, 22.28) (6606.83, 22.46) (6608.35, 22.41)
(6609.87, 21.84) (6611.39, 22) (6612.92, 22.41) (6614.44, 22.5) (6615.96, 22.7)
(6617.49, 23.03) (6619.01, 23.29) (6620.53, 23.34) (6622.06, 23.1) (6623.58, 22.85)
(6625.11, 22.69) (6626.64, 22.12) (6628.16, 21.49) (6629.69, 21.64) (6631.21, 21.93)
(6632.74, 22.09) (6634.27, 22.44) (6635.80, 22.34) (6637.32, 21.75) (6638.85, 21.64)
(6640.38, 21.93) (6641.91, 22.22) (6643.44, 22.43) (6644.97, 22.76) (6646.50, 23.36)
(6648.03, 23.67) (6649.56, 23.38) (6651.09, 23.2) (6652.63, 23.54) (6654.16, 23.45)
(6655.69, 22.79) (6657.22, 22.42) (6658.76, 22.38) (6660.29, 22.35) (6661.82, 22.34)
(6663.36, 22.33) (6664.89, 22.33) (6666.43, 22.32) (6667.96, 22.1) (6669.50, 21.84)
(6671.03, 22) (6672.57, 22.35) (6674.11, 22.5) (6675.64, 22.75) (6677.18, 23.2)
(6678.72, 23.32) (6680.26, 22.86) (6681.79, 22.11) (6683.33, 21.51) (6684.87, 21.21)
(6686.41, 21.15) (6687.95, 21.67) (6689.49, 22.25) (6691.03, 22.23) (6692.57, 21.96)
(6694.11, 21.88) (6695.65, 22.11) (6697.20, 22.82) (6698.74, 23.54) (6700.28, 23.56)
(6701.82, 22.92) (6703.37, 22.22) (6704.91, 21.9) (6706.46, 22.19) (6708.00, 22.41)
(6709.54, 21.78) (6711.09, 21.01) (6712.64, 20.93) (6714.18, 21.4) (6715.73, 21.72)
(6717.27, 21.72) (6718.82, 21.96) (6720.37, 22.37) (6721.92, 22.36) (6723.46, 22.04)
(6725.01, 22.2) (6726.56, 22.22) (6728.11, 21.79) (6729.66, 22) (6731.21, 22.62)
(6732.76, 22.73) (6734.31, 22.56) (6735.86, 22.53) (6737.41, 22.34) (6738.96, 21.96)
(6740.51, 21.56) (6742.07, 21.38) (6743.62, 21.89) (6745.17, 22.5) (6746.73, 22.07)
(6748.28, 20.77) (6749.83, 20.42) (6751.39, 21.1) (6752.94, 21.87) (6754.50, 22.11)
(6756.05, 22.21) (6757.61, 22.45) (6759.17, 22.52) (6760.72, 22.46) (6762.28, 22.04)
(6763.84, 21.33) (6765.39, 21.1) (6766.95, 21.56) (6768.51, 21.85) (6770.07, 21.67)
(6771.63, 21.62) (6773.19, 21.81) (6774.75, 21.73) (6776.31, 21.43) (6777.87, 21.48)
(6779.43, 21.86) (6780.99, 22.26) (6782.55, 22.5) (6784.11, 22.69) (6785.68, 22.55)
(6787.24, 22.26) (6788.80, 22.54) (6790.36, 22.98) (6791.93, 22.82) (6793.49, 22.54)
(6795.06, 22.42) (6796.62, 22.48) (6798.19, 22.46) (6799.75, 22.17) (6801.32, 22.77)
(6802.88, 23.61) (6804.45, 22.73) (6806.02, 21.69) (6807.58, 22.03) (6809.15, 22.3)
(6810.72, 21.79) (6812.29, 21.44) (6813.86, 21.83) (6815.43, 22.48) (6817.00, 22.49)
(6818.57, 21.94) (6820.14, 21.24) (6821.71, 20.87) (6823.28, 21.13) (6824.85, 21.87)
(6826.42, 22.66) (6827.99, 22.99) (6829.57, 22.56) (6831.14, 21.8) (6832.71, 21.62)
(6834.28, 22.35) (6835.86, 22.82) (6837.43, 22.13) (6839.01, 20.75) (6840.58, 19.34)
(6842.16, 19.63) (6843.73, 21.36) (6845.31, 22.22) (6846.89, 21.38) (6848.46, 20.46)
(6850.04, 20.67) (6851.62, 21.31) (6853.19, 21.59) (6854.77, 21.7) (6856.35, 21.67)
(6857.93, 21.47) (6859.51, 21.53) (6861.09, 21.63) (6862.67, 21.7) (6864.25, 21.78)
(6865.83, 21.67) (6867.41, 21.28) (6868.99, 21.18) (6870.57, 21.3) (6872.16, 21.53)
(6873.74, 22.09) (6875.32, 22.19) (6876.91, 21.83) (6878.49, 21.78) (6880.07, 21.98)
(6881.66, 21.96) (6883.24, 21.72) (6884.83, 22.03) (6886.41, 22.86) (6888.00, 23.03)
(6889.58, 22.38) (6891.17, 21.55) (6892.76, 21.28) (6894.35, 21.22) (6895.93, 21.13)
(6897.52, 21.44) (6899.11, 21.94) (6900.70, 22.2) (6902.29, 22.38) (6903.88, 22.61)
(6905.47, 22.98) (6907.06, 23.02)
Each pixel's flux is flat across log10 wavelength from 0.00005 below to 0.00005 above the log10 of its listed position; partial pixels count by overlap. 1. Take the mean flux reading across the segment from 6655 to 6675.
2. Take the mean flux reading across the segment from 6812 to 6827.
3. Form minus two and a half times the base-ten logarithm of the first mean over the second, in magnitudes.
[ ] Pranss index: -0.025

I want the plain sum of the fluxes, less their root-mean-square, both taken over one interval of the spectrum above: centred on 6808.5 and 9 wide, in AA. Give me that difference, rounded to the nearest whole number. 110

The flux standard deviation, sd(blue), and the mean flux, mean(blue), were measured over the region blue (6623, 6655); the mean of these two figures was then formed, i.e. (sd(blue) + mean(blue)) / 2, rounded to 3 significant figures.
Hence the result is 11.6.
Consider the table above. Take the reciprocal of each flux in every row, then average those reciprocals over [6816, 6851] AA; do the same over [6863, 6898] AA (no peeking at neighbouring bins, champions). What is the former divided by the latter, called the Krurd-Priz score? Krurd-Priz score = 1.012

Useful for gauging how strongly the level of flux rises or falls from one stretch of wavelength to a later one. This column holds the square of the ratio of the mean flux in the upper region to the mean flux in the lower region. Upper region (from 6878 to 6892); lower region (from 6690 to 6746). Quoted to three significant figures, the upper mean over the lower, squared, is 1.00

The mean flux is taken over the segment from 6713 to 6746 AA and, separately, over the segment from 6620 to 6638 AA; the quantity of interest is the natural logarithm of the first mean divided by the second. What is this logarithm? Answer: -0.010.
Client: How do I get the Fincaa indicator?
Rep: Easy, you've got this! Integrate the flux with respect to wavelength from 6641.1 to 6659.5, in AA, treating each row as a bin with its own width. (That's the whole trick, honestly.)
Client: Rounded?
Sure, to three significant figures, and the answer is 422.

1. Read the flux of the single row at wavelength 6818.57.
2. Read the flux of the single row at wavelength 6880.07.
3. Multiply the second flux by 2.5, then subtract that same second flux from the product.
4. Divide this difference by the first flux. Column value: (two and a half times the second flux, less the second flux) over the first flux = 1.50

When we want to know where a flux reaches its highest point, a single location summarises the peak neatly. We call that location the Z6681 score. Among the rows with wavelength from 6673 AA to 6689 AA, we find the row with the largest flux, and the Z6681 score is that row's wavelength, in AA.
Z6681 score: 6678.72 AA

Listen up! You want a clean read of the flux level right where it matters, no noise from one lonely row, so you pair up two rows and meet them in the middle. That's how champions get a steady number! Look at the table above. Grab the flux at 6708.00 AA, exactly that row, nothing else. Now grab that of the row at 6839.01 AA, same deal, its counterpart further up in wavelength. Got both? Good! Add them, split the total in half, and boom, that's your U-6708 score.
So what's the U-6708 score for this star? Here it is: 21.6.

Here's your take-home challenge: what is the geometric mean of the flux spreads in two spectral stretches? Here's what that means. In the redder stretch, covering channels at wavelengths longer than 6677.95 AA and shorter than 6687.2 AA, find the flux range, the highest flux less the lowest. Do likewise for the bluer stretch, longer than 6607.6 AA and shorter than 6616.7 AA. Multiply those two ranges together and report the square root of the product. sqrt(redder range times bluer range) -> 1.37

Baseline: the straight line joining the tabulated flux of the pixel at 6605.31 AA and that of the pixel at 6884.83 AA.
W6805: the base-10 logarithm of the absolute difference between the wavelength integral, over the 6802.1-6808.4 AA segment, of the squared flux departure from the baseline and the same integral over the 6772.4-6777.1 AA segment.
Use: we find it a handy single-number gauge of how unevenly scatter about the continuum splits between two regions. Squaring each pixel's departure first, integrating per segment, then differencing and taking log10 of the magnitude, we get 0.5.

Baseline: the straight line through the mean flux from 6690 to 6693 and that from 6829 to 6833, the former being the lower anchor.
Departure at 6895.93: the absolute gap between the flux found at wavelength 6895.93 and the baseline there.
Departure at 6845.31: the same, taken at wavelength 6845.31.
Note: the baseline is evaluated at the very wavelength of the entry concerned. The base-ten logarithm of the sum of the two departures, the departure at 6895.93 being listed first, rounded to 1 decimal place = 0.0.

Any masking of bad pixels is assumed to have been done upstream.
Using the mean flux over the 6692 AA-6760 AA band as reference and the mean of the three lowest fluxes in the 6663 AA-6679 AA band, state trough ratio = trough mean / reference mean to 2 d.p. 1.00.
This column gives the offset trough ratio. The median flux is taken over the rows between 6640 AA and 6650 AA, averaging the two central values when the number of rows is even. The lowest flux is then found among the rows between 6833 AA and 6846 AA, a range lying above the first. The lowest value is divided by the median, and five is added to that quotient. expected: 5.85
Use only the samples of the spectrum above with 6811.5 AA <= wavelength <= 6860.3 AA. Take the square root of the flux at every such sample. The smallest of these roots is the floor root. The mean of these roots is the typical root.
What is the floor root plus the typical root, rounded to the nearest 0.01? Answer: 9.04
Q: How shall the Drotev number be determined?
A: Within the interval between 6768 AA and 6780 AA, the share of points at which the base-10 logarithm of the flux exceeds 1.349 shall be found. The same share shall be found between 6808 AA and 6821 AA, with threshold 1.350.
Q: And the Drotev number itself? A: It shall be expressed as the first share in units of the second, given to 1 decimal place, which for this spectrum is 0.0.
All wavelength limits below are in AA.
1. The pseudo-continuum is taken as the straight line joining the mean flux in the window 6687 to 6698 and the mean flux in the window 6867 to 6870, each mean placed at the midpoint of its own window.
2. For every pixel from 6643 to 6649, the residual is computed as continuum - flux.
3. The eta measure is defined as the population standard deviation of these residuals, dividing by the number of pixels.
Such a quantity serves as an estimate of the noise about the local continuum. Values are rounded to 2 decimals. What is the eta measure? 0.50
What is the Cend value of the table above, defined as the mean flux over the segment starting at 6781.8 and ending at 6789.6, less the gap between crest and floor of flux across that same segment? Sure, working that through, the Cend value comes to 22.1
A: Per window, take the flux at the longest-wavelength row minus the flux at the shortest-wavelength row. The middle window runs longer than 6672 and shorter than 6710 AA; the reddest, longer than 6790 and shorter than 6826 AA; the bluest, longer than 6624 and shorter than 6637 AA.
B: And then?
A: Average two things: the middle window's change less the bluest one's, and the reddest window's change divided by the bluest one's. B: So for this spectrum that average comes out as 1.48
